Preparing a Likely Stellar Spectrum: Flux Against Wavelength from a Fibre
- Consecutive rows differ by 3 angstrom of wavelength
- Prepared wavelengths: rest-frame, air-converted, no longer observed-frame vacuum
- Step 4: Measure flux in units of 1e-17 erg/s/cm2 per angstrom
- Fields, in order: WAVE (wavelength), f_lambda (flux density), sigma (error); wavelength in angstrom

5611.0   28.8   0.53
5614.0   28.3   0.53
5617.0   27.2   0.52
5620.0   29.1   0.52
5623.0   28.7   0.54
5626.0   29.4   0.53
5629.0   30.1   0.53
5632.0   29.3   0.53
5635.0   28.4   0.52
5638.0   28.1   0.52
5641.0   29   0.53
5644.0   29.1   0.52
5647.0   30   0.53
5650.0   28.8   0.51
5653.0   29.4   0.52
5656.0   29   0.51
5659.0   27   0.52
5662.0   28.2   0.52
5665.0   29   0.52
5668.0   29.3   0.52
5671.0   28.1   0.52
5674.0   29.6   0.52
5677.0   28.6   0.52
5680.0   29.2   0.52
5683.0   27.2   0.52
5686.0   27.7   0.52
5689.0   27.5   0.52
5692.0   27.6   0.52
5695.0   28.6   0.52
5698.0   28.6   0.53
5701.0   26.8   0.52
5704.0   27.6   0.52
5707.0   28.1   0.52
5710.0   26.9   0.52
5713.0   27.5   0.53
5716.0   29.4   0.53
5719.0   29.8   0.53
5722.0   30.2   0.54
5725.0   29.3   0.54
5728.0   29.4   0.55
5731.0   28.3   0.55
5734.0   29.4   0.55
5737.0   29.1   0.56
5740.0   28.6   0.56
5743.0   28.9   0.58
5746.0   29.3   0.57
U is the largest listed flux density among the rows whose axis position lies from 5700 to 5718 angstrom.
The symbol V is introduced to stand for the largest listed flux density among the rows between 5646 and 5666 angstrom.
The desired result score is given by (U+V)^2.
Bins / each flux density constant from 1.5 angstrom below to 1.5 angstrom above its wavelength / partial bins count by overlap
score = 3528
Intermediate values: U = 29.4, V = 30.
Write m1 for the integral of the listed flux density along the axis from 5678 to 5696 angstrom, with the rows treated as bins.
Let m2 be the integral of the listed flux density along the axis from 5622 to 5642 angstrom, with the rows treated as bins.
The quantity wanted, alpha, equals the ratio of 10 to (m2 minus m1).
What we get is 0.13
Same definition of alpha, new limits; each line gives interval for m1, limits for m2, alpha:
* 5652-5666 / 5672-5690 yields 0.09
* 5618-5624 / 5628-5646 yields 0.03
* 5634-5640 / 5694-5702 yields 0.18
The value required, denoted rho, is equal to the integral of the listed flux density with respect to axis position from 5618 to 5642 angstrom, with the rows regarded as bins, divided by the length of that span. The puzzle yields 29.0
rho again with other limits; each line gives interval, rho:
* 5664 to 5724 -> 28.4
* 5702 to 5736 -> 28.7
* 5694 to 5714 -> 27.7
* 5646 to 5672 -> 28.7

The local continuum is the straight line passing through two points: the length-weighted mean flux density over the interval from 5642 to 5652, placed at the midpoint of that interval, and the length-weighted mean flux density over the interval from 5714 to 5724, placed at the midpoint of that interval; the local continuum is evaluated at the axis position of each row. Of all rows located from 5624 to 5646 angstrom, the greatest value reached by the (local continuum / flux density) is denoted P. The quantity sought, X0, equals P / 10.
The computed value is 0.104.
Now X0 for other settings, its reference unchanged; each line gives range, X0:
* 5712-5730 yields 0.108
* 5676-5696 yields 0.108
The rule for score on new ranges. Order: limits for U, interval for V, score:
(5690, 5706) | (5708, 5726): 3457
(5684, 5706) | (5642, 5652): 3434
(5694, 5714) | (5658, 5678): 3387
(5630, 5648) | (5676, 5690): 3505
